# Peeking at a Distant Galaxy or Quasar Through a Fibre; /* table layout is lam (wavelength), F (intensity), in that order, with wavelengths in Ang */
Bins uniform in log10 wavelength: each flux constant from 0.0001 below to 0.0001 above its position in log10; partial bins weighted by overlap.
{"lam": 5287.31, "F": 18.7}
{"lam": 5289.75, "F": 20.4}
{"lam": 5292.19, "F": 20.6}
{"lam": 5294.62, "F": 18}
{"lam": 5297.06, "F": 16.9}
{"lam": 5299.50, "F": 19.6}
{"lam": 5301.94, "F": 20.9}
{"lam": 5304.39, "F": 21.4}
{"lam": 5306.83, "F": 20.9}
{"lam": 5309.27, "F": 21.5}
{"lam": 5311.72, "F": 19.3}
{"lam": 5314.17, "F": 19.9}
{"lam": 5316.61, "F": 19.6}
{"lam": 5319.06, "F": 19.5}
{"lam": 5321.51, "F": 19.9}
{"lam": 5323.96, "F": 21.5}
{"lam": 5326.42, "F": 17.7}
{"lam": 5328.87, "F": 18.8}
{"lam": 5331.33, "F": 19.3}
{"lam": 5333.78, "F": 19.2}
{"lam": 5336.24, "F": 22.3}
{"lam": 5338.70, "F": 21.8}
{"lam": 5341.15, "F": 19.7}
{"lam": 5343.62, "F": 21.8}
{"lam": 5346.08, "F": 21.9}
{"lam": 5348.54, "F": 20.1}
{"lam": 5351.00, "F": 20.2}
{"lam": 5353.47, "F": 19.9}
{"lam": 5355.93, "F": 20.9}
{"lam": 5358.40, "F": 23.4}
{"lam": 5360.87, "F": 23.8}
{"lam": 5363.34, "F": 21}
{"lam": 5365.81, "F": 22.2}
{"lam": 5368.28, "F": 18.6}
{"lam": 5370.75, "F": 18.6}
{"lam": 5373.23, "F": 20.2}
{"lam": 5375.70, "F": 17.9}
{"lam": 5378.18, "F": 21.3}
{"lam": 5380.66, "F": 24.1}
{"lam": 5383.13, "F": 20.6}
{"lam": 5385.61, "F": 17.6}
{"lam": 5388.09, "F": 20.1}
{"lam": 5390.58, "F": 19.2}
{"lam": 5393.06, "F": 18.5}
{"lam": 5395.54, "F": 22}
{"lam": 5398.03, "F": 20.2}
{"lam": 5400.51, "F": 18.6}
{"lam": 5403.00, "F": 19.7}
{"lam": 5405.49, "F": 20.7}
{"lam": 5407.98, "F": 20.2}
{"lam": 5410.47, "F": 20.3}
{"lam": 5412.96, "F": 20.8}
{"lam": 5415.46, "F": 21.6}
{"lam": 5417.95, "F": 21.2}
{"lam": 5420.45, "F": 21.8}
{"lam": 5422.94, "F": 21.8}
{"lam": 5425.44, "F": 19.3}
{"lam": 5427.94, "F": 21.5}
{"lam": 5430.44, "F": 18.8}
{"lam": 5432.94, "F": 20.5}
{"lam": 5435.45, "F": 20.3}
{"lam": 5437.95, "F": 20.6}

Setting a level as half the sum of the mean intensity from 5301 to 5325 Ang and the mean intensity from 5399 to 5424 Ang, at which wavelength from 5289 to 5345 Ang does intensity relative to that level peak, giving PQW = 5336.24 Ang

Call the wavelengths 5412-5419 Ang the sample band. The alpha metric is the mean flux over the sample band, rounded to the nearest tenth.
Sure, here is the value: 21.2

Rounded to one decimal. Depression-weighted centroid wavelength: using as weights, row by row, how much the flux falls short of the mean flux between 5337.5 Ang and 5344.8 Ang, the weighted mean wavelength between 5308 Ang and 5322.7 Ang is 5316.8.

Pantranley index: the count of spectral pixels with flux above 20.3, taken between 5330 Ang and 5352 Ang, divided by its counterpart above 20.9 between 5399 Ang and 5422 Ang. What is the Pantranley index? 1.3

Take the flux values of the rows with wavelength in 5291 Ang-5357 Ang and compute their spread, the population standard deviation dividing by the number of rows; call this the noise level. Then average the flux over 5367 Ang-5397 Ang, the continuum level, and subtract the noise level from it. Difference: 18.6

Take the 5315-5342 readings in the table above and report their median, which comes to 19.6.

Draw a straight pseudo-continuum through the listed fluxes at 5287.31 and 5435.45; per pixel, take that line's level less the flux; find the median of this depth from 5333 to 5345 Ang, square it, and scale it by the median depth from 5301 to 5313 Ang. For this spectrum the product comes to -12.7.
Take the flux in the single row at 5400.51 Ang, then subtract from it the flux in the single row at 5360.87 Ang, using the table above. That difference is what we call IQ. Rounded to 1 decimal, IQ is -5.2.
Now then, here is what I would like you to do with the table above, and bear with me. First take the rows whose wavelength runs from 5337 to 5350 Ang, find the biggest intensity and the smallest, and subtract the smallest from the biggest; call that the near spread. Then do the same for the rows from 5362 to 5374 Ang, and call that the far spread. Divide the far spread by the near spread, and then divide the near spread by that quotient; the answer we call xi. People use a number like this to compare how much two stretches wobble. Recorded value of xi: 1.3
